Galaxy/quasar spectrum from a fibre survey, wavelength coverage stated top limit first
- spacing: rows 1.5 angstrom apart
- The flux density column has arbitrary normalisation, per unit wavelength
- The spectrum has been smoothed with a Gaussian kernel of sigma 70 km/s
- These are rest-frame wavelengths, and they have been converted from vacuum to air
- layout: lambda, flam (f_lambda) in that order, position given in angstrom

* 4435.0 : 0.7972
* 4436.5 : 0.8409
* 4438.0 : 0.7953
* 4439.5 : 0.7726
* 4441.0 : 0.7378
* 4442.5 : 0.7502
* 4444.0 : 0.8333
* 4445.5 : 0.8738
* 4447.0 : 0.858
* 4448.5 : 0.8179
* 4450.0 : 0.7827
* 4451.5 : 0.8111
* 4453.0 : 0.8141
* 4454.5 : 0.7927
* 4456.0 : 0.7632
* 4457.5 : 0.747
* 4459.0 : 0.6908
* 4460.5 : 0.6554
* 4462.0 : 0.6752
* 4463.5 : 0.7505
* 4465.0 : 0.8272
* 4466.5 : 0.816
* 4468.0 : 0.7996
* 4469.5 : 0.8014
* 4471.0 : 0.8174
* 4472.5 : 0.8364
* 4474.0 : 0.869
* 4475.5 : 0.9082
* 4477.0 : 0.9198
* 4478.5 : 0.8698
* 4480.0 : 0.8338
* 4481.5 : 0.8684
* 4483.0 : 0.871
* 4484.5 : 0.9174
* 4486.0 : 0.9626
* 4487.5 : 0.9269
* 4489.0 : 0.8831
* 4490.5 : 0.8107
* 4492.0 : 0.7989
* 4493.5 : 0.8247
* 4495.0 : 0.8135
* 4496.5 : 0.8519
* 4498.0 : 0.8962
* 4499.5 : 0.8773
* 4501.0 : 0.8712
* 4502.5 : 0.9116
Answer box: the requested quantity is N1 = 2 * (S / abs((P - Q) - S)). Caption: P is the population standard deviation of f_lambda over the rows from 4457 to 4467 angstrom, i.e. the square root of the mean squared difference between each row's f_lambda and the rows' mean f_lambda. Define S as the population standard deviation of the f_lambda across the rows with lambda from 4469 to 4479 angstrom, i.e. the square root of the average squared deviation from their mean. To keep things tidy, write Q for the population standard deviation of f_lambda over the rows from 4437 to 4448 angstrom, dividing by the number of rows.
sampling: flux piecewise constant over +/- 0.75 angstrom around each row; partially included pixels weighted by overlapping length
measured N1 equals 2.9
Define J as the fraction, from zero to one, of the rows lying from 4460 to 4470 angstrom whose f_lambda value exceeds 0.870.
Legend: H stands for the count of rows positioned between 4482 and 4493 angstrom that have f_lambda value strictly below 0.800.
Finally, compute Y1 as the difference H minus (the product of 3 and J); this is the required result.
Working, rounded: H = 1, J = 0.0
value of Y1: 1.0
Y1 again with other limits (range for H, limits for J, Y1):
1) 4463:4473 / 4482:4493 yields -0.1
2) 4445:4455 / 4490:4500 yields 1.1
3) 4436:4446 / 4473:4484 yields 2.7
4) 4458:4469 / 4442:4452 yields 4.6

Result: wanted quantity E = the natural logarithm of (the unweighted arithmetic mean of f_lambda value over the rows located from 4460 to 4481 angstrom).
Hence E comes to -0.21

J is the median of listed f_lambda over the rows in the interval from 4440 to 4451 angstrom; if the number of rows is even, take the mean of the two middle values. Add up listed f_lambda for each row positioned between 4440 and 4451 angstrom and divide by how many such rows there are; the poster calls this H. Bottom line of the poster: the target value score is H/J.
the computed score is 0.987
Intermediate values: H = 0.81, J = 0.82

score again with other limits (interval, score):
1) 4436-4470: 0.984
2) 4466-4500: 0.990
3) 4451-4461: 0.987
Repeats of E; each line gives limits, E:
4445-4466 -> -0.25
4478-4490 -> -0.11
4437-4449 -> -0.22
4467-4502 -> -0.15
